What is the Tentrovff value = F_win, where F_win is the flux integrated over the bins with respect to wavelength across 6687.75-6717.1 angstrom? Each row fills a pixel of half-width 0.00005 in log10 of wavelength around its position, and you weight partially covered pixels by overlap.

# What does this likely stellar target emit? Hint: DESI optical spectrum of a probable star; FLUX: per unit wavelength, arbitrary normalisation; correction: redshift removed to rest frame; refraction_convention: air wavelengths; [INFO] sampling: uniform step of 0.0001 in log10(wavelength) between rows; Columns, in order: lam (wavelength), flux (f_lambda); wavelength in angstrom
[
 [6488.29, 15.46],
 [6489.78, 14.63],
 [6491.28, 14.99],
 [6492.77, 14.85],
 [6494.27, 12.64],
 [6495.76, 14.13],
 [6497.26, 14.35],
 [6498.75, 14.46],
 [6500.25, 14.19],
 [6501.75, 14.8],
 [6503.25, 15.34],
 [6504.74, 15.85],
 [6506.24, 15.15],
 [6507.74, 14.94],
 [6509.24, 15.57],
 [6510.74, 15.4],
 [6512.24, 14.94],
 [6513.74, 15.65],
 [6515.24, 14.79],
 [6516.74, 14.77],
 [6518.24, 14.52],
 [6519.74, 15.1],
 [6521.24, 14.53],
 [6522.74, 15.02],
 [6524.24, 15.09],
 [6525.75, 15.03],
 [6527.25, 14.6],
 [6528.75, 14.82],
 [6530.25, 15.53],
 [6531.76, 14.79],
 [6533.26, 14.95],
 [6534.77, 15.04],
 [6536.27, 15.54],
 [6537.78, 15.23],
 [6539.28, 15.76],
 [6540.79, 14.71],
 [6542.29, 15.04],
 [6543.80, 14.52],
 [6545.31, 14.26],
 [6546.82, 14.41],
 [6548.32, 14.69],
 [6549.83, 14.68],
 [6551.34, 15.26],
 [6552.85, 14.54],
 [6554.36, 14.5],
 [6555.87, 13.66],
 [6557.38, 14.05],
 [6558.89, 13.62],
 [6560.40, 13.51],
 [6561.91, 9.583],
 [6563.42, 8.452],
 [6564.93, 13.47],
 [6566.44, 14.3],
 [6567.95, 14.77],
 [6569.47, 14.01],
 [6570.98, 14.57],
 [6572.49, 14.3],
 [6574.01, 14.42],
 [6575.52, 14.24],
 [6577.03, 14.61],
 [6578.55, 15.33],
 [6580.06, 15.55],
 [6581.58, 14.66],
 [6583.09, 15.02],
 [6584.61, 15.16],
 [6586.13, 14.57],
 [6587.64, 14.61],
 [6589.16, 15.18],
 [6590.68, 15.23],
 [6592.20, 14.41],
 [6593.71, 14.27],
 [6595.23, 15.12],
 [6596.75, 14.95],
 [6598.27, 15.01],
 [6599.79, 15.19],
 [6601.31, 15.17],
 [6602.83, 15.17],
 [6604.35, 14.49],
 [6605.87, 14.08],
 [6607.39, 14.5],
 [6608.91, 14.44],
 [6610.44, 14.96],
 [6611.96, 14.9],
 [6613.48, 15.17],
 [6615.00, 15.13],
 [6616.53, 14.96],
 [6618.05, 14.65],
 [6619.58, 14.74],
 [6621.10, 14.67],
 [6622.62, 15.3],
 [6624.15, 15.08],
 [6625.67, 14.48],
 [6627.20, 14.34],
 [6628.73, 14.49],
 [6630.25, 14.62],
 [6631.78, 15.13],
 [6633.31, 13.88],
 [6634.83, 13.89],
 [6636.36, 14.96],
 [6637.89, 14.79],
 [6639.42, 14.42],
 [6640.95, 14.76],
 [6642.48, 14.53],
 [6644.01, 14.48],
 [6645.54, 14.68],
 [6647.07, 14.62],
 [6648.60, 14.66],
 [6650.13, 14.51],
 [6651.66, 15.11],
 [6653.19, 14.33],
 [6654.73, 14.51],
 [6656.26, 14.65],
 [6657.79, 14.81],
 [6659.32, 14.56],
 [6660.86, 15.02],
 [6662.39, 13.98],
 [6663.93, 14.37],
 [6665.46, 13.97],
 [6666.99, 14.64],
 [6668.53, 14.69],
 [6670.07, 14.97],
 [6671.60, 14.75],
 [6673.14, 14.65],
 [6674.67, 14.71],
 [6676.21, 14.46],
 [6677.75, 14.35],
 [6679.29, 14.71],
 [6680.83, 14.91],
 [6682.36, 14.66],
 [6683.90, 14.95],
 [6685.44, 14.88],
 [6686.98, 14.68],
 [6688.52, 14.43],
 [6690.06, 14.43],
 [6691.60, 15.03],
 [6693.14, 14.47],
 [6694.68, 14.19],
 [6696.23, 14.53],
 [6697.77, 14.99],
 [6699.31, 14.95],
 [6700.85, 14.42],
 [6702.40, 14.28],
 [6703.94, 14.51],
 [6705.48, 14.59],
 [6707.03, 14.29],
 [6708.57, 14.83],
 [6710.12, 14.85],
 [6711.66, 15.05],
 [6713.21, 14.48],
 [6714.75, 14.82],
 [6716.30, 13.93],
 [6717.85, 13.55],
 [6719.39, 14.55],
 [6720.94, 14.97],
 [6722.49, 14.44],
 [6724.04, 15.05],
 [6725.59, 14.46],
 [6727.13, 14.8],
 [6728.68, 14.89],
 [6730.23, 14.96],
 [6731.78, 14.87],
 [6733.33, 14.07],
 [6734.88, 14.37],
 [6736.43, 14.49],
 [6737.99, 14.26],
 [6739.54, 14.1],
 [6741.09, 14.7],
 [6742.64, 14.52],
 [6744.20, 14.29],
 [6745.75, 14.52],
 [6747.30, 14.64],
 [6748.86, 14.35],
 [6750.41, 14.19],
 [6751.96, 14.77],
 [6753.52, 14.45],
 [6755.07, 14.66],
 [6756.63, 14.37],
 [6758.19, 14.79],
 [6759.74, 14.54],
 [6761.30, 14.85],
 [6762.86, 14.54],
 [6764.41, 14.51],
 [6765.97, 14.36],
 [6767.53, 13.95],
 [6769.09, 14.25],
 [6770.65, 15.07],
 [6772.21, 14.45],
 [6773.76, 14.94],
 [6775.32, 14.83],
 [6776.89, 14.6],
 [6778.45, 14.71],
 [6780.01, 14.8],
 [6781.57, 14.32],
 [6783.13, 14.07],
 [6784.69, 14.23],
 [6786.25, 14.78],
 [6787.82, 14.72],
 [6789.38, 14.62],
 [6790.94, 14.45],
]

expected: 428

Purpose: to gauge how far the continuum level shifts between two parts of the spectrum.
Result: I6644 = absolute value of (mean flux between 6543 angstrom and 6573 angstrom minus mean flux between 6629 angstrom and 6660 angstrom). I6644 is 0.84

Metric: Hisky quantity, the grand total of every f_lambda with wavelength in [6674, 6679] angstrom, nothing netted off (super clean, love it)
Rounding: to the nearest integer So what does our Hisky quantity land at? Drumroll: 44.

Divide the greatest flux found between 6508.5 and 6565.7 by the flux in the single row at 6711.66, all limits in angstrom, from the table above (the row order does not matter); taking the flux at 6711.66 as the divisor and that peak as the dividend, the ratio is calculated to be 1.05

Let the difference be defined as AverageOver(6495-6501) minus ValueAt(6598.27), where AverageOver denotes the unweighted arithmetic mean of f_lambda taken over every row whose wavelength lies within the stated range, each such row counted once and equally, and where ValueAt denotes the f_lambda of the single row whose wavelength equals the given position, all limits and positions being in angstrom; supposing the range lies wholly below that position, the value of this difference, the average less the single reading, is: -0.73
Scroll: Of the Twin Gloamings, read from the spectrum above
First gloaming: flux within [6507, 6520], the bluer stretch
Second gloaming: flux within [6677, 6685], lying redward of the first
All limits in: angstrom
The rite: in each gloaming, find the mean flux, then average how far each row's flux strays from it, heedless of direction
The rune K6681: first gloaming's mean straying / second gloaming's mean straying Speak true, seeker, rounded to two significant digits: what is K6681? 1.8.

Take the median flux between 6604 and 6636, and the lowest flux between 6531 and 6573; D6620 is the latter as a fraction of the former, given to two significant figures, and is 0.58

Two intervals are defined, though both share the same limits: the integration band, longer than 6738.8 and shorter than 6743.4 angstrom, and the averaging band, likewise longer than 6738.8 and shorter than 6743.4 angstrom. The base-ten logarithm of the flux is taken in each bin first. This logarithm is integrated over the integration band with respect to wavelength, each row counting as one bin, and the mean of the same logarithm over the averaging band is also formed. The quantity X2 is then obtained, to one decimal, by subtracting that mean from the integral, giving 4.2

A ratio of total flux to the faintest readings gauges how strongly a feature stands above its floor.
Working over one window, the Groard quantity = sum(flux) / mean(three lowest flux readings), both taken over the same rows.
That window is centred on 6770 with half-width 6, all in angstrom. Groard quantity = 8.20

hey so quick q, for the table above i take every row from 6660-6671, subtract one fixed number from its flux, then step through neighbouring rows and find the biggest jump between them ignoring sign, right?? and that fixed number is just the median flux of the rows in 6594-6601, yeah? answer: 1.0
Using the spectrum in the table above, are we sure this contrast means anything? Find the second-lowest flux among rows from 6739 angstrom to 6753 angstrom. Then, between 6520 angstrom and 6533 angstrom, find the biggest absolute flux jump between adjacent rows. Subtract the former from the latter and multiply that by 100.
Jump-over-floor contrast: -1345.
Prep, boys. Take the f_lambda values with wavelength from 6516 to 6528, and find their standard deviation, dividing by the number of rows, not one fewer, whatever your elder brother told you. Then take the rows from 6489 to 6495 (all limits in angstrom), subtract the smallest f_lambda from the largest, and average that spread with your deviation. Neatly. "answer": 1.3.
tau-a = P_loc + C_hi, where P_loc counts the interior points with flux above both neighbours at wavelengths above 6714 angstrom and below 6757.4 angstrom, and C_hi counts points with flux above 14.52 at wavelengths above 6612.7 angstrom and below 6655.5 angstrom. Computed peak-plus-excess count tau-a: 26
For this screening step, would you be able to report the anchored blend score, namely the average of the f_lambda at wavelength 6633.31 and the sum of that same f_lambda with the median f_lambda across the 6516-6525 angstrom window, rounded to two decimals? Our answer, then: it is 21.33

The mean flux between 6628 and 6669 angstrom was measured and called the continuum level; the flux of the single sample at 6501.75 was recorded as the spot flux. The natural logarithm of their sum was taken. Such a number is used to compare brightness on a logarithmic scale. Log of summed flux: 3.38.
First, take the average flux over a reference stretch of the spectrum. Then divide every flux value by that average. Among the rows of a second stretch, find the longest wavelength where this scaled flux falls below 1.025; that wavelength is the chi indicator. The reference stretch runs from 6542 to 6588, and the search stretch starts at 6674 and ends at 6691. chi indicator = 6690.06 angstrom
